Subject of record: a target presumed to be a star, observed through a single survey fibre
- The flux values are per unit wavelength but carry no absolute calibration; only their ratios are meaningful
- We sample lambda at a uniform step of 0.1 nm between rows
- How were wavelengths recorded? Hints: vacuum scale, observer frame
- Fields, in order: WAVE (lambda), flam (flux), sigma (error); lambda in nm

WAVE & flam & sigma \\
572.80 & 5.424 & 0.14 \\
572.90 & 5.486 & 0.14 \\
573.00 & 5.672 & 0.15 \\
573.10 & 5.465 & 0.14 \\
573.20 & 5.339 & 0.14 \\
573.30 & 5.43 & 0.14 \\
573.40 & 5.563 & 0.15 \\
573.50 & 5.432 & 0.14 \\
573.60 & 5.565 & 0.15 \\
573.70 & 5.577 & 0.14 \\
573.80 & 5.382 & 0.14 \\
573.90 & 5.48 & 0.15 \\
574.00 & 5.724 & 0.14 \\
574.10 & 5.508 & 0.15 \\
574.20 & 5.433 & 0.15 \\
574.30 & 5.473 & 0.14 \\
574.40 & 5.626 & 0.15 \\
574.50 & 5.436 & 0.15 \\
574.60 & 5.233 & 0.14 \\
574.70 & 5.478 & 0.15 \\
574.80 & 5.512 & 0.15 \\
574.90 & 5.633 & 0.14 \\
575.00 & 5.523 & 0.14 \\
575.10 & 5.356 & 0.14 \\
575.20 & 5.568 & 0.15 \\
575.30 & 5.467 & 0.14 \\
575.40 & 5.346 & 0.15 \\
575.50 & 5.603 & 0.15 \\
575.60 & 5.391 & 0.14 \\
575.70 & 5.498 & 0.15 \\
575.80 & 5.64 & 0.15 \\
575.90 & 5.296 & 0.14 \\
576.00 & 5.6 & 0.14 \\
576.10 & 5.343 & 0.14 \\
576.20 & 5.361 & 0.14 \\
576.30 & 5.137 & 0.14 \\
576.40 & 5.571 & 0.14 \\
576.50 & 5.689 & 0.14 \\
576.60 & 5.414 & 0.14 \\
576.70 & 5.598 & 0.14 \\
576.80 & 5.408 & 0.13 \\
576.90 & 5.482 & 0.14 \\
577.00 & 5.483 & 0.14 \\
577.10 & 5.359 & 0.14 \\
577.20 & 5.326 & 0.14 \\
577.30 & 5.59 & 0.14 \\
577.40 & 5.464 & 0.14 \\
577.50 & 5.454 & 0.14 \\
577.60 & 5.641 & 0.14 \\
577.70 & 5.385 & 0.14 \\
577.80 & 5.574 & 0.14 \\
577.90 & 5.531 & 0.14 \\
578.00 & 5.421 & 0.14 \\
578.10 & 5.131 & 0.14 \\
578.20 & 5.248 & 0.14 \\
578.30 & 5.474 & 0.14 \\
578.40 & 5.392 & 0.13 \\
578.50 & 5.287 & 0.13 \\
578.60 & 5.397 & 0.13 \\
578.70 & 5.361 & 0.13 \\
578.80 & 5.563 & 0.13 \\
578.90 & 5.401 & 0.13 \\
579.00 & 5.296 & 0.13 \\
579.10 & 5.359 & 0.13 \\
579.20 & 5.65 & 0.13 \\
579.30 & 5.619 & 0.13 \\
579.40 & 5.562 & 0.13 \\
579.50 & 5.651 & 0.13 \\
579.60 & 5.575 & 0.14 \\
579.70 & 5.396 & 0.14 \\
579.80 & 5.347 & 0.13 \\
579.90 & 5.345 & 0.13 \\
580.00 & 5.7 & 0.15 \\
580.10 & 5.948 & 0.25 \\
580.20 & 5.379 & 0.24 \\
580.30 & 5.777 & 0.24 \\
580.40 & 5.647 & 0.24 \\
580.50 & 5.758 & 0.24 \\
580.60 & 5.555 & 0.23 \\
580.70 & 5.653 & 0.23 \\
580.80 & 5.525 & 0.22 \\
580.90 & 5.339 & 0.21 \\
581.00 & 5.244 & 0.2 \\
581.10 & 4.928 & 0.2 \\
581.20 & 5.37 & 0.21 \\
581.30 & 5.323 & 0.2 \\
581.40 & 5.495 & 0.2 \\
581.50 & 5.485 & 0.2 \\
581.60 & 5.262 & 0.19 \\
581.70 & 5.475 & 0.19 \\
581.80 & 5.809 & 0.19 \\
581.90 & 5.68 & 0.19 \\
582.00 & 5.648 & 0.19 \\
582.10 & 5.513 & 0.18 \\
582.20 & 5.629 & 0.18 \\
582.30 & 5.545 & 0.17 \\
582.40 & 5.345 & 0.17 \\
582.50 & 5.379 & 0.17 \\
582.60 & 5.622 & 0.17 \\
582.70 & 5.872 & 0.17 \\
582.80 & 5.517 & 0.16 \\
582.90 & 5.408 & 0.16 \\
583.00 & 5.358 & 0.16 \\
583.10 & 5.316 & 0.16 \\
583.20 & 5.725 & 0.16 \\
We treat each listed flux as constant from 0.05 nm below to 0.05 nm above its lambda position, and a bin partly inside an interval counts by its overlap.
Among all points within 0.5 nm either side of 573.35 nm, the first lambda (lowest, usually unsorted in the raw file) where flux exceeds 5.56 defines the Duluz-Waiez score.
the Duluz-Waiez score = 573.00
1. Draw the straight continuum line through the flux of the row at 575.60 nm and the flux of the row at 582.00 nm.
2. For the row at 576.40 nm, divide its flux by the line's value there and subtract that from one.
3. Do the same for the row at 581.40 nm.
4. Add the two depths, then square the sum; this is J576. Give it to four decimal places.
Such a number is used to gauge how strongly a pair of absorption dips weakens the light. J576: 0.0000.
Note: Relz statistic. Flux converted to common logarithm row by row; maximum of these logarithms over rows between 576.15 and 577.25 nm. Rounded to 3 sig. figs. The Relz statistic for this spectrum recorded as 0.755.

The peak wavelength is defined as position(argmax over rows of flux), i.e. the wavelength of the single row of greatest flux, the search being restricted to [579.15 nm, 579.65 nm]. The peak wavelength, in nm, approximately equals 579.50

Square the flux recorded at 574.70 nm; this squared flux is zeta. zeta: 30.0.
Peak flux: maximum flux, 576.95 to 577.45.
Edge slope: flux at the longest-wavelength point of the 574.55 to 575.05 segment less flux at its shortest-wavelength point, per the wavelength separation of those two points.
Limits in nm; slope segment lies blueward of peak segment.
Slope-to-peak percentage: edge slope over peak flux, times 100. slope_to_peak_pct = 13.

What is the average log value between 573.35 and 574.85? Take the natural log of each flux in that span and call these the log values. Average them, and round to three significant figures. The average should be 1.70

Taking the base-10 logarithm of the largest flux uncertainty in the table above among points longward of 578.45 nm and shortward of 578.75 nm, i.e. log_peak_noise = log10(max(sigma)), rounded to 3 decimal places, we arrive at -0.886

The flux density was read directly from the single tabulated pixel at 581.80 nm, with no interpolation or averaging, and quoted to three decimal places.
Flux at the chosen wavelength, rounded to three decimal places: 5.809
